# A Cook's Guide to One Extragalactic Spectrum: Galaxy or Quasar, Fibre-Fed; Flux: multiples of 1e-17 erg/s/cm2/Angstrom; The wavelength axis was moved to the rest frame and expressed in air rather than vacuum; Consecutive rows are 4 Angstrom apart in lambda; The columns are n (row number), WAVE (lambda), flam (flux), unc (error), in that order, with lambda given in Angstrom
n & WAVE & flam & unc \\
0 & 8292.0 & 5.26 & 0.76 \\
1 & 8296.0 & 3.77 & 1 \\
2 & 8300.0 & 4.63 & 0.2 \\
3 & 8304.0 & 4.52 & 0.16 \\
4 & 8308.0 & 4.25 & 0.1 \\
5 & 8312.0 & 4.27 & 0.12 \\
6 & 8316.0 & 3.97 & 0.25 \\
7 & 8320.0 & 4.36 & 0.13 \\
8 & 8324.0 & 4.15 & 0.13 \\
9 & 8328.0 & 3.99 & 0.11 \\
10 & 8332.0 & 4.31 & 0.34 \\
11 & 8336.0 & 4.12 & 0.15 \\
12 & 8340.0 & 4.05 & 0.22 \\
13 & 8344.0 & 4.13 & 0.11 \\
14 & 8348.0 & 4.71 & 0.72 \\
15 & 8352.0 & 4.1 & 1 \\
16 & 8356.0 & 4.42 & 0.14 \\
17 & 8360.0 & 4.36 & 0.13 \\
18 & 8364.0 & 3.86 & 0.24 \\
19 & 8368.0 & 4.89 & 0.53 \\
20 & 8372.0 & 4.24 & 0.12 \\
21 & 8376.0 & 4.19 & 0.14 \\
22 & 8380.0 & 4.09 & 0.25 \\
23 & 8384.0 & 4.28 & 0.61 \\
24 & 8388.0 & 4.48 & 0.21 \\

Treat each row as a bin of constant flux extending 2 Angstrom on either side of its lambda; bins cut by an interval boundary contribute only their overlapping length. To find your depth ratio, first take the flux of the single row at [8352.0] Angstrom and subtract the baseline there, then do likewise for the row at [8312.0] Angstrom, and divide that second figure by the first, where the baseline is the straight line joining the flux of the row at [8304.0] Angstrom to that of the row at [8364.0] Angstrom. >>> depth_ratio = -1.5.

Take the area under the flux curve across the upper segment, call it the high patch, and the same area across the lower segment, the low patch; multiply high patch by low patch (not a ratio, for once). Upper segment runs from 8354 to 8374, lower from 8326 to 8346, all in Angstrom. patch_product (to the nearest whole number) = 7175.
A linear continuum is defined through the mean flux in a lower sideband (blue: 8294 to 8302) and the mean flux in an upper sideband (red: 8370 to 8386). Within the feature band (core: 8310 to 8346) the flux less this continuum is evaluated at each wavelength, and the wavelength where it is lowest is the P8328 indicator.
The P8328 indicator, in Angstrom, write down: 8316.0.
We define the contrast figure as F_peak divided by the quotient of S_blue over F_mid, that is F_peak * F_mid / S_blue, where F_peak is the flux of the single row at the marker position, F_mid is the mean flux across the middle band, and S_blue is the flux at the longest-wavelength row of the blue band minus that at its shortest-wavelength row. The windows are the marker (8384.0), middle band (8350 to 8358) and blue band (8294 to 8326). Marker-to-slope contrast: 48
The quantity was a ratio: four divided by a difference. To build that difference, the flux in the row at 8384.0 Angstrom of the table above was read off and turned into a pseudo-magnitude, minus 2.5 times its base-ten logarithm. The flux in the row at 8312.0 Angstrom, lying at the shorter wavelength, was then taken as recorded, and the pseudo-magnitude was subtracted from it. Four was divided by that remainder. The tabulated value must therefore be 0.68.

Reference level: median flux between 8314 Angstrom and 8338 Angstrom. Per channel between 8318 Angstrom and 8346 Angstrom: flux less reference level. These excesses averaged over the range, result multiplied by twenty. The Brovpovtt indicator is 0.5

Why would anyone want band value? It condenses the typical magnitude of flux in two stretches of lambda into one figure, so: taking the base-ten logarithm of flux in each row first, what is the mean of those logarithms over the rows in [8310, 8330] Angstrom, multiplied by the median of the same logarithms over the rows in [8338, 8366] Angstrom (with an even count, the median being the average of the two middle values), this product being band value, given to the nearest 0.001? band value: 0.380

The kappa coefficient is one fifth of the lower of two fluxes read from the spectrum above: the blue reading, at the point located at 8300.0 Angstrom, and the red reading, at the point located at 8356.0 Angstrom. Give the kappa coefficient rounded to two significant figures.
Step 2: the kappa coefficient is 0.88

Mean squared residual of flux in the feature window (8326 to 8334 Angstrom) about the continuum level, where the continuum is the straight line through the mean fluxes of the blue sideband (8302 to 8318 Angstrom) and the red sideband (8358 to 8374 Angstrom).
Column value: 0.042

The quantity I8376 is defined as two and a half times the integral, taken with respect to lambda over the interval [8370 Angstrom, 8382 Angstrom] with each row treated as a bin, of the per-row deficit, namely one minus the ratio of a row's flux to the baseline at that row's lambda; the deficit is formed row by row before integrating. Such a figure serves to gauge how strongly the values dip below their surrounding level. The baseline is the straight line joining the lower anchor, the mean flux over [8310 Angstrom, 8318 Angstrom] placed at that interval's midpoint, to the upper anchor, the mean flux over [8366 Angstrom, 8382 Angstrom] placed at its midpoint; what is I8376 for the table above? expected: 1.3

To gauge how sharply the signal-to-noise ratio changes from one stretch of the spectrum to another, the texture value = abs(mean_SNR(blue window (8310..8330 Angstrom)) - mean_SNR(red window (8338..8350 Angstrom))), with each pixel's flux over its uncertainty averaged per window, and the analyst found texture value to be 10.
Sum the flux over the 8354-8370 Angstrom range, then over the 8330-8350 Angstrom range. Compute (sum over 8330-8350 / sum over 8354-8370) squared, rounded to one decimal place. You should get 1.5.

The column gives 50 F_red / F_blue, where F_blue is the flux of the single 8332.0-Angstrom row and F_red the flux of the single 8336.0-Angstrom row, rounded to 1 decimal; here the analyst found 47.8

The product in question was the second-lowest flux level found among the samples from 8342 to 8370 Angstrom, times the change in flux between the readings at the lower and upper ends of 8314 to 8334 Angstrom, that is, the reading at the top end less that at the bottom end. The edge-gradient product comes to 1.4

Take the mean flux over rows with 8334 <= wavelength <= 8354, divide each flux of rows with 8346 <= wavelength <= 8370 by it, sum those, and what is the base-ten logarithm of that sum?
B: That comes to 0.80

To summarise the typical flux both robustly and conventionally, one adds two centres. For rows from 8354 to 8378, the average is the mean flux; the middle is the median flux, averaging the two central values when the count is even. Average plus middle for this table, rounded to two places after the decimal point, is 8.63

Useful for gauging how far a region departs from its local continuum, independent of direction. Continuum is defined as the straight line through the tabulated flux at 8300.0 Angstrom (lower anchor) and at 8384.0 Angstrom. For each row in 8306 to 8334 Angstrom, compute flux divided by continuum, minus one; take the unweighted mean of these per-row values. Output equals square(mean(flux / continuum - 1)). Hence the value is 0.0063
